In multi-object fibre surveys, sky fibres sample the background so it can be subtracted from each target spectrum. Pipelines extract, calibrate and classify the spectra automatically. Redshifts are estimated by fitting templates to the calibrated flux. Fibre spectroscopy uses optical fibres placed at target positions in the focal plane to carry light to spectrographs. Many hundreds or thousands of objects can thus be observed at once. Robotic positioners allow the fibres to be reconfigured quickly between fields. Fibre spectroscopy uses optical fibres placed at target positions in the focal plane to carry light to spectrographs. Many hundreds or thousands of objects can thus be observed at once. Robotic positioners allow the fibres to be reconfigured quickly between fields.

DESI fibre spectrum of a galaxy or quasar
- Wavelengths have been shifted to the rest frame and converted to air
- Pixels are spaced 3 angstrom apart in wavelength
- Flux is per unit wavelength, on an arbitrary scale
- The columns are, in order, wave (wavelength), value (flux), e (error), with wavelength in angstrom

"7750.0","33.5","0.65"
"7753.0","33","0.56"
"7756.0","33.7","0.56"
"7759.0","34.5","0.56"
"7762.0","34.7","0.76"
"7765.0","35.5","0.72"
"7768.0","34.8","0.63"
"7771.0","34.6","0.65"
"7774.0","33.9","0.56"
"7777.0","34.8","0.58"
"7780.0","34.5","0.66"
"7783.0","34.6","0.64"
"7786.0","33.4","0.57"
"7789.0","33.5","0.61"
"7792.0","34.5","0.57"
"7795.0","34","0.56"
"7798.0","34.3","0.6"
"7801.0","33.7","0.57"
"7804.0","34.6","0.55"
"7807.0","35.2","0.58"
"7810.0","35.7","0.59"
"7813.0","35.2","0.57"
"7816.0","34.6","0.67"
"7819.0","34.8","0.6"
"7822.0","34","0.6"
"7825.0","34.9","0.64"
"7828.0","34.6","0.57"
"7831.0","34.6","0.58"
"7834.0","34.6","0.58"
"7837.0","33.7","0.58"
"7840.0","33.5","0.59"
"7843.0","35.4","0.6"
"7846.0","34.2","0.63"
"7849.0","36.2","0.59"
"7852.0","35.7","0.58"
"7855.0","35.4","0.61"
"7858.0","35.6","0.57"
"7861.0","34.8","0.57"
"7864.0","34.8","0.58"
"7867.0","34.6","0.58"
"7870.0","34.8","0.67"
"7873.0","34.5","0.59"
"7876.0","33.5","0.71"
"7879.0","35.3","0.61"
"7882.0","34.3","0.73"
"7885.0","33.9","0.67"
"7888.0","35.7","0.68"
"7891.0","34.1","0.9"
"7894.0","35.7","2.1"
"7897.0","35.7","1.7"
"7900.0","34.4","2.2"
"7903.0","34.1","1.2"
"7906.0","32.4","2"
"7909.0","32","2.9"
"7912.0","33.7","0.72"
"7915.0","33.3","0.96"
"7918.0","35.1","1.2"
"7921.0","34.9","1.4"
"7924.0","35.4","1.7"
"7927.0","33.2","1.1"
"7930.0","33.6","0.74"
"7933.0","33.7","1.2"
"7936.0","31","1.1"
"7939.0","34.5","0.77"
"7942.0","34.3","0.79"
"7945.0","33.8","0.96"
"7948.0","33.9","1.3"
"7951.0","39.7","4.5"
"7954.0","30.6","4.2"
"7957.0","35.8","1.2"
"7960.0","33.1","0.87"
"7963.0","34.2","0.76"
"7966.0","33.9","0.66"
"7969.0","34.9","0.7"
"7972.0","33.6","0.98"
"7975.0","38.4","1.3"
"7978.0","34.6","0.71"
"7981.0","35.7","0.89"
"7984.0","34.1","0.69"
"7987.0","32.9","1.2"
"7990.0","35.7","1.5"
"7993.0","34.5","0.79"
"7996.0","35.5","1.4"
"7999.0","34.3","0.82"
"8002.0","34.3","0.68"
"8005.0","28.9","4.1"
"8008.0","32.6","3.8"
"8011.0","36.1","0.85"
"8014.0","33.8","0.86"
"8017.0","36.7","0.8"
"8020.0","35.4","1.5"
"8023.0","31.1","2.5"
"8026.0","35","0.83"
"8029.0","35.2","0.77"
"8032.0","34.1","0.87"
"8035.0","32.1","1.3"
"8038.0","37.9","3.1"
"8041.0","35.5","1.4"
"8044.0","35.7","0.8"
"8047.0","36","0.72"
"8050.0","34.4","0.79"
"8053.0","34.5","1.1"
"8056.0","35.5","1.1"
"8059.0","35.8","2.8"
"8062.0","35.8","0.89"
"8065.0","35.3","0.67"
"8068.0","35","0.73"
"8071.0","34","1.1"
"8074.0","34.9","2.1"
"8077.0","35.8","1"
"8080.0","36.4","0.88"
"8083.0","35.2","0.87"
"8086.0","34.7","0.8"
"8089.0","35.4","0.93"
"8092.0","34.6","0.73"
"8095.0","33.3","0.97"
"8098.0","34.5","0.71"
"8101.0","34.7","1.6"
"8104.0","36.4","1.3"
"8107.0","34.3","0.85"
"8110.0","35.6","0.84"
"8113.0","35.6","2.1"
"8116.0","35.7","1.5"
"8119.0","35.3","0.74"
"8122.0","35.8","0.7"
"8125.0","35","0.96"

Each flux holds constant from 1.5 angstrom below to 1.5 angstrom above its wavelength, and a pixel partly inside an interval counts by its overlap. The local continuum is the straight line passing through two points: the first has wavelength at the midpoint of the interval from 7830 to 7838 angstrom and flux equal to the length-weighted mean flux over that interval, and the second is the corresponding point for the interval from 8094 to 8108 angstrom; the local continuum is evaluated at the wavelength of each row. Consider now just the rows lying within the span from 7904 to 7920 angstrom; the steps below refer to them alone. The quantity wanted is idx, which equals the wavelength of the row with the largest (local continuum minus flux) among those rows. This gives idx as 7909.0 angstrom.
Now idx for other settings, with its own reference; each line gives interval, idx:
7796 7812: 7801.0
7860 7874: 7873.0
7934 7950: 7936.0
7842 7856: 7846.0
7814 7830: 7822.0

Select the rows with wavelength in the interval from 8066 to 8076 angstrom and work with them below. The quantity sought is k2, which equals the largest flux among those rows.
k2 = 35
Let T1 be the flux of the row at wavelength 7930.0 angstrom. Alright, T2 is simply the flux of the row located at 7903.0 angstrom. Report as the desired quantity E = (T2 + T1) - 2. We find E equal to 65.7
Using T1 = 33.6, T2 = 34.1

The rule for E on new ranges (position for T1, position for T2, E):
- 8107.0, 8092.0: 66.9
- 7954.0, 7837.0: 62.3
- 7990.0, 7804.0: 68.3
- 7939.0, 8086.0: 67.2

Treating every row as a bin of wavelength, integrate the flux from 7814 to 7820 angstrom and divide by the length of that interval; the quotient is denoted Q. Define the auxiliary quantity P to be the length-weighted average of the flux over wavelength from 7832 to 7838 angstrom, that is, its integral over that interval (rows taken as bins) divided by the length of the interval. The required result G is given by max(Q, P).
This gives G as 34.7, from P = 34.2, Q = 34.7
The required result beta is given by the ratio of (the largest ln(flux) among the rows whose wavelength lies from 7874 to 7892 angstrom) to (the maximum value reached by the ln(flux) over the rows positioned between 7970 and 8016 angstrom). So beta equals 0.98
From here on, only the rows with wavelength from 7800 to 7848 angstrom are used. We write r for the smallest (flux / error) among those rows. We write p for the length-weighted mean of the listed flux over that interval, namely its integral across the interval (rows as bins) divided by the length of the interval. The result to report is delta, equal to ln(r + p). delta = 4.5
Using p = 34.6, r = 51.6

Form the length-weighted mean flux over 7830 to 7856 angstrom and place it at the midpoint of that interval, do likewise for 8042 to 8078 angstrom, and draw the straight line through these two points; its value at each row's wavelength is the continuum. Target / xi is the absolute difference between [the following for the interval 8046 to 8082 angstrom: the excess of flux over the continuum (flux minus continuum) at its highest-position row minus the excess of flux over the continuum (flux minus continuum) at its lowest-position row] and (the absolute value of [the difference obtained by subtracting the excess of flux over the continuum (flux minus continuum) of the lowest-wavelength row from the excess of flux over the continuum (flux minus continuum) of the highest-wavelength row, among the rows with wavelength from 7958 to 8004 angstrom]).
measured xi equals 0.78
